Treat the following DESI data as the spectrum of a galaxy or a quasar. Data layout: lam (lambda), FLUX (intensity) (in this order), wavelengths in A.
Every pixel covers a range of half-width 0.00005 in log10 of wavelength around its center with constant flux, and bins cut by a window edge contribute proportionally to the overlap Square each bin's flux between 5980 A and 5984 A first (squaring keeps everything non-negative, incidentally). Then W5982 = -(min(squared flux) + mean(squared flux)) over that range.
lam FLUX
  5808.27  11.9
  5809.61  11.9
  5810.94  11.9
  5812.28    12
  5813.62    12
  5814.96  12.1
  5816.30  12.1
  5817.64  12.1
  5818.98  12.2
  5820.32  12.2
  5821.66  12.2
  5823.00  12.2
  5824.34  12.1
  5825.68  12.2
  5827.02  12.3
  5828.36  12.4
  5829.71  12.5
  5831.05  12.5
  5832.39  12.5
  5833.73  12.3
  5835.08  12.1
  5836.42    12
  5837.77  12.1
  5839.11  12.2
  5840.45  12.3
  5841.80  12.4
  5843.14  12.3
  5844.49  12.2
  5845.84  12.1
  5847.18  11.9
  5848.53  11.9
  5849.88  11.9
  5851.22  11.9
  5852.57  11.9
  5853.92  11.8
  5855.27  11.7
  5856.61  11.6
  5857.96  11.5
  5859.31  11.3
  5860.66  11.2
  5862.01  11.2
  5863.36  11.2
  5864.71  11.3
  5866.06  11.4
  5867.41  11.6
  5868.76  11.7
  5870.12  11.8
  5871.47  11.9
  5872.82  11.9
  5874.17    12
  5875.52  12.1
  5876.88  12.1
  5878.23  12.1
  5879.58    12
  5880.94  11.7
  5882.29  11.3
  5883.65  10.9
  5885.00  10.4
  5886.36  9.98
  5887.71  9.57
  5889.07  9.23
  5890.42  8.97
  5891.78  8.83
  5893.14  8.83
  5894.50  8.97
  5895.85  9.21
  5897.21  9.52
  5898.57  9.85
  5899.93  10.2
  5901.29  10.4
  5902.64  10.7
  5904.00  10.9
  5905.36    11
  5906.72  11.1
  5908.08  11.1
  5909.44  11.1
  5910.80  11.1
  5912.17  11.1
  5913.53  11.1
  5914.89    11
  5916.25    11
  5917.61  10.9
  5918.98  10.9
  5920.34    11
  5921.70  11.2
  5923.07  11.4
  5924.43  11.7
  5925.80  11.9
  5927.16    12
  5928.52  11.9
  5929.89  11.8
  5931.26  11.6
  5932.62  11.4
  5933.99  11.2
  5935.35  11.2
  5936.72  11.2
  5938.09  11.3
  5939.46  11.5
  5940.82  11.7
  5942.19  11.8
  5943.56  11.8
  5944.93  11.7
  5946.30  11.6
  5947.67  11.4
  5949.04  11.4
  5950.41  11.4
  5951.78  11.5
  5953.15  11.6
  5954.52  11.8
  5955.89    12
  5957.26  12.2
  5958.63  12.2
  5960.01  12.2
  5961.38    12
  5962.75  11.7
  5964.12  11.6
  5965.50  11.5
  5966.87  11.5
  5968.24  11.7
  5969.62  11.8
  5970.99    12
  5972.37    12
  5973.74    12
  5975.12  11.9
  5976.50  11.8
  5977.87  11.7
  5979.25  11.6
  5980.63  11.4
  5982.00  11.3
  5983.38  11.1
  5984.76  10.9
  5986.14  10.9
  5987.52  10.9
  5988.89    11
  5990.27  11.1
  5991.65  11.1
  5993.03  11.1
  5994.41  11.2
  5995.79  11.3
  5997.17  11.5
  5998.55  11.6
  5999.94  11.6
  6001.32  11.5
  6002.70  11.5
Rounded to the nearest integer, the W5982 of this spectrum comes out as -250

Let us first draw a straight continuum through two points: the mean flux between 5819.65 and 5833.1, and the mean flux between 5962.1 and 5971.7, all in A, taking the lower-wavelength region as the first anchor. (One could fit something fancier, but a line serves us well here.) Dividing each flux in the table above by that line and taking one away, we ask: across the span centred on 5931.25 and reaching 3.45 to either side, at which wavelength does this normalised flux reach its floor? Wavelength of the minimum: 5933.99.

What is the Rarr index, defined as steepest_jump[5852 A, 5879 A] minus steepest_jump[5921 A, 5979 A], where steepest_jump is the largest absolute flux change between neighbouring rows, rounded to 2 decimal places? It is -0.10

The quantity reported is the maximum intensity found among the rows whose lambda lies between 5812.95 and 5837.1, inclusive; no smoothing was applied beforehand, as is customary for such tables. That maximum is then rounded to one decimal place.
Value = 12.5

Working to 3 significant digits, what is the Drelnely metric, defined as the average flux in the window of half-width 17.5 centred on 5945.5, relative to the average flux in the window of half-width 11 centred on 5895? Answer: 1.19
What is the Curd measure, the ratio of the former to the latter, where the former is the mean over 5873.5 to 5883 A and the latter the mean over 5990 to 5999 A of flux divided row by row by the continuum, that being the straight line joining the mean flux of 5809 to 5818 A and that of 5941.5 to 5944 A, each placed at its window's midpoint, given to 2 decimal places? 1.04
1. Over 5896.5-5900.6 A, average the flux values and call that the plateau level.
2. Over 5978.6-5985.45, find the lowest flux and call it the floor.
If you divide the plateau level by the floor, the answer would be 0.90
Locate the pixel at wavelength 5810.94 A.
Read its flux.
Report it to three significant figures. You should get 11.9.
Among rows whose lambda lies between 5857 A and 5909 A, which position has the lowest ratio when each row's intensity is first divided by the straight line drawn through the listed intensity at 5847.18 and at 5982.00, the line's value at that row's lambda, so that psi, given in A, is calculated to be 5891.78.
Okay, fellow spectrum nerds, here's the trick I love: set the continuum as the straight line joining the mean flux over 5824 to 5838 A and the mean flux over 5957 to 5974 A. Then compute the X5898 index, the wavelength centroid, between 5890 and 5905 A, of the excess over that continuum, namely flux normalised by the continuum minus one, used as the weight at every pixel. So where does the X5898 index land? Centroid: 5895.9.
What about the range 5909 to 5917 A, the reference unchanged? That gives 5912.9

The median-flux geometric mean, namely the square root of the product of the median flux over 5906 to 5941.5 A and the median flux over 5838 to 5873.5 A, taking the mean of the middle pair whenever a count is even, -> 11.5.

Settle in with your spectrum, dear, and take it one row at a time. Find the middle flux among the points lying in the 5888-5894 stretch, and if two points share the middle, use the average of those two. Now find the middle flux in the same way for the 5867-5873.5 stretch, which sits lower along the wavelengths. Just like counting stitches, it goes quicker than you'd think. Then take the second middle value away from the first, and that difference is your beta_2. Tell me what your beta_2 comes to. -2.9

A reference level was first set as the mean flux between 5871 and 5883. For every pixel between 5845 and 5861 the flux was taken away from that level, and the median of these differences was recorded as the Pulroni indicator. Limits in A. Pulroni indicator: 0.0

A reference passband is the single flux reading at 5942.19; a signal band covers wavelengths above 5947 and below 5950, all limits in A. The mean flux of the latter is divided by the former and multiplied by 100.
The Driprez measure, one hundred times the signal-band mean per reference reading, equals 96.6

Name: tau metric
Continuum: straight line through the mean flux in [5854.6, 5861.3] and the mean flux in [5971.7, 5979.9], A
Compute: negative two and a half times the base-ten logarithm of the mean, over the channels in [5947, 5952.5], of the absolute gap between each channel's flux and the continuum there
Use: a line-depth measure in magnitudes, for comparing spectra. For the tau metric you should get 1.2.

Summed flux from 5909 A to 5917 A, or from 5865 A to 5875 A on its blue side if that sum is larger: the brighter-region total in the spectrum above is 82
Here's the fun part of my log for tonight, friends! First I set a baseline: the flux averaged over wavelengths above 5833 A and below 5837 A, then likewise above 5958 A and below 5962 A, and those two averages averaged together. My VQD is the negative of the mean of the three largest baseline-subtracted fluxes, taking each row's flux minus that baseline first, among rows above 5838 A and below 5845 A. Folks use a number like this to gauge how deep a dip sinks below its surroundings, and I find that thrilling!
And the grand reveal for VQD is -0.20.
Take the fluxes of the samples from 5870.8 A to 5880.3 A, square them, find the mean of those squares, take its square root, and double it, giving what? 24.0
